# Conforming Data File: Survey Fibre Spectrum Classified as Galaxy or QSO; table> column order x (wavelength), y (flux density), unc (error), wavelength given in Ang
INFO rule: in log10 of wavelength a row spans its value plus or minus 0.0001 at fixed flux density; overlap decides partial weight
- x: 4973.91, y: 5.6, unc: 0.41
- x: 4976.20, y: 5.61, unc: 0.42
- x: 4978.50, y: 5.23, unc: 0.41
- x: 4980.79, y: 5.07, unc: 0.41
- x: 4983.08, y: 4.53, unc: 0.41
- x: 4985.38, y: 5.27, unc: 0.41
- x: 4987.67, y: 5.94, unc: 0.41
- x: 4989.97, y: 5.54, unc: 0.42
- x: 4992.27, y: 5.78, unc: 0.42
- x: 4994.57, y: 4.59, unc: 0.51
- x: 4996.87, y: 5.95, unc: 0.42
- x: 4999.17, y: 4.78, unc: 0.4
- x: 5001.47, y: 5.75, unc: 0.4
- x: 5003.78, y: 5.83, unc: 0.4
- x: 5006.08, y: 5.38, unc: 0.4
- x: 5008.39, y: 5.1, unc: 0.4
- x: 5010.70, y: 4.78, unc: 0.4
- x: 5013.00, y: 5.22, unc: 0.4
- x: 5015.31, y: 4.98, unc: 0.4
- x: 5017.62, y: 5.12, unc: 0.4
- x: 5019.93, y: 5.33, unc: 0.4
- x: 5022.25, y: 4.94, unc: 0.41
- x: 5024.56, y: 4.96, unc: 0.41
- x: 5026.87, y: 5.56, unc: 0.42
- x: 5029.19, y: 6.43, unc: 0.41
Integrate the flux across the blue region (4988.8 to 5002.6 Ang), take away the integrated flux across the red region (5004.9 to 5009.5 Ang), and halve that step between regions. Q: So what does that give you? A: 25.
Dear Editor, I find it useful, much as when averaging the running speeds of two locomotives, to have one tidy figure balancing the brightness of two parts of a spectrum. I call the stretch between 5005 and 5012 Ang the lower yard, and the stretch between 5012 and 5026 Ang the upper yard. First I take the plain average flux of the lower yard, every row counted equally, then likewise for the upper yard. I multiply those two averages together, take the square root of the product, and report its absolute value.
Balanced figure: 5.09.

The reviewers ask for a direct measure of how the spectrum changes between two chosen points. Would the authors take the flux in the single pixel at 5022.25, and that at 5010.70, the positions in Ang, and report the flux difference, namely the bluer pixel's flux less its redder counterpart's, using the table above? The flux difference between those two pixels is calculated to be -0.16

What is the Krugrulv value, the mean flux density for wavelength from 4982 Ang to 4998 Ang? 5.37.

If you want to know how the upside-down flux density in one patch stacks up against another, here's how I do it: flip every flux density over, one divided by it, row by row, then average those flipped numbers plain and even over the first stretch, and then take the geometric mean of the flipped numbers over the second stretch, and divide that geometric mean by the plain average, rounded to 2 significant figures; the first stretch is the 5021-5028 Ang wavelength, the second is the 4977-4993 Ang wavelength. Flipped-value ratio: 0.97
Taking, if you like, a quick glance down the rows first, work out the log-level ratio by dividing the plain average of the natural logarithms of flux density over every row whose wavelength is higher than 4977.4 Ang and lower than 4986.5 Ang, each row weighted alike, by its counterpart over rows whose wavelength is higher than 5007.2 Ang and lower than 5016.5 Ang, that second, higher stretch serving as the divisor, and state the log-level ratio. 1.00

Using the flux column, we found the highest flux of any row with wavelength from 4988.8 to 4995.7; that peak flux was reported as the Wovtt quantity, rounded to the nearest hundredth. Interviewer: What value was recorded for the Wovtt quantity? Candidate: 5.78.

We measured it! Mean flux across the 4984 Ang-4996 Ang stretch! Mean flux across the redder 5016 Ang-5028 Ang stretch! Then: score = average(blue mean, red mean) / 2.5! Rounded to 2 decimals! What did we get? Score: 2.12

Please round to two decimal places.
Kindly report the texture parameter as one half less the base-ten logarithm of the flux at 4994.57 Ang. -0.16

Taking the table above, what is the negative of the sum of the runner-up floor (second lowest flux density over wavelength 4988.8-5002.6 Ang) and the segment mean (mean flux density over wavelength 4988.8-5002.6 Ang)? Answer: -10.2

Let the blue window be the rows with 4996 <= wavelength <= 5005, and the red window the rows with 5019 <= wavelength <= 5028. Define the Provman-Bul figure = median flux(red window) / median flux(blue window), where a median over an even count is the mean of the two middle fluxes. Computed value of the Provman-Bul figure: 0.89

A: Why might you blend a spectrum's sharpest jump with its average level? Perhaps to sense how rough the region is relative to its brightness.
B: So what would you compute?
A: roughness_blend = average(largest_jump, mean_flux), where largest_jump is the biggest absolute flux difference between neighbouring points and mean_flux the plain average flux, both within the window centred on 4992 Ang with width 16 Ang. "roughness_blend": 3.4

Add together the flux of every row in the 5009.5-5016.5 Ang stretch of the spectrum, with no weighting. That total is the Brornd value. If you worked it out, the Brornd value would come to 15.0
